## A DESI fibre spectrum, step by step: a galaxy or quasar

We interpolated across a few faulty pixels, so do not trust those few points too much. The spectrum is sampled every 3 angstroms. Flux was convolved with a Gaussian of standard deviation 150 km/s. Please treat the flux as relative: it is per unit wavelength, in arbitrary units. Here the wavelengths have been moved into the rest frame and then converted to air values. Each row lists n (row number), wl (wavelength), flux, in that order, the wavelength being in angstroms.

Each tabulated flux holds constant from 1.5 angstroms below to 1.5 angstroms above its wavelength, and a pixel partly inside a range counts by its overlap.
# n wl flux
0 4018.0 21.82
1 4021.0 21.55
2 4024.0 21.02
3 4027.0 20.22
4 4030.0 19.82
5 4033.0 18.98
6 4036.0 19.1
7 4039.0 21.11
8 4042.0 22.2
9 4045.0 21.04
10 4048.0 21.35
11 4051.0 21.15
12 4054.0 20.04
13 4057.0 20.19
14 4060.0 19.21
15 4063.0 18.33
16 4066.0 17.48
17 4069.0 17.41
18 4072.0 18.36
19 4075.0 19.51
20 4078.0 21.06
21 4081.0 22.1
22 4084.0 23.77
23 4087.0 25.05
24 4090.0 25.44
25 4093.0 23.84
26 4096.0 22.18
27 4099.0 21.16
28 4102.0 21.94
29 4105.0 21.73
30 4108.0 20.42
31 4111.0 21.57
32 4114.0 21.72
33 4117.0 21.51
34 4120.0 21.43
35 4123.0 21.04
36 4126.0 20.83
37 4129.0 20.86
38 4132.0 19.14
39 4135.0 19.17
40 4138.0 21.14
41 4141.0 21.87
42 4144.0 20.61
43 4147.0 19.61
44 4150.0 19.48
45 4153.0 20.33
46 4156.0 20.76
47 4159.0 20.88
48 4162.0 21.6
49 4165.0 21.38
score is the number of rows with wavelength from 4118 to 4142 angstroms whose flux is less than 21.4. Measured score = 6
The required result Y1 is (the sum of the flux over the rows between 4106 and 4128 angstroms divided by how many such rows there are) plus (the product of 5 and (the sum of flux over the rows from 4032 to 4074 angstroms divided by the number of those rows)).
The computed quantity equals 120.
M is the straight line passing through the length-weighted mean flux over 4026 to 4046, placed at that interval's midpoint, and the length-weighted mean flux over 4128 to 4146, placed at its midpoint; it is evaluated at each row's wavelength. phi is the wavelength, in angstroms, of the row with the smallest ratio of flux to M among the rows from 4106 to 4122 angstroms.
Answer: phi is 4108.0 angstroms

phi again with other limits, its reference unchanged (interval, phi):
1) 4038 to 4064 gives 4063.0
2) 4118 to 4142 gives 4132.0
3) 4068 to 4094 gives 4069.0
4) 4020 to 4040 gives 4033.0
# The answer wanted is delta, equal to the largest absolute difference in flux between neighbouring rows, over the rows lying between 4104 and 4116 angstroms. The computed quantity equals 1.3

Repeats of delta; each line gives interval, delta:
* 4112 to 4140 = 2.0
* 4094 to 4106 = 1.0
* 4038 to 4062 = 1.2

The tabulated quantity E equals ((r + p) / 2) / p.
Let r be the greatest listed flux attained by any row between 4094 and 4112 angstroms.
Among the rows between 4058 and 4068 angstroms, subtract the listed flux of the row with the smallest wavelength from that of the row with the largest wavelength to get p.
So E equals -6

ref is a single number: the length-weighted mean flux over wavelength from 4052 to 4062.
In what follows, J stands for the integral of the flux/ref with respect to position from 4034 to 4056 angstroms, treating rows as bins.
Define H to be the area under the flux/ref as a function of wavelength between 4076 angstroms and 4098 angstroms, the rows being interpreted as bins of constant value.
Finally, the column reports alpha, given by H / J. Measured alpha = 1.12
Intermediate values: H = 26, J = 23.1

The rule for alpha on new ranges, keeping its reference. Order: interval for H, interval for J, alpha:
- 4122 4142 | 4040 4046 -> 3.17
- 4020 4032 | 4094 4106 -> 0.94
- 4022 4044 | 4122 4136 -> 1.59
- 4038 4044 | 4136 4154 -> 0.35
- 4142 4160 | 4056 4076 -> 0.98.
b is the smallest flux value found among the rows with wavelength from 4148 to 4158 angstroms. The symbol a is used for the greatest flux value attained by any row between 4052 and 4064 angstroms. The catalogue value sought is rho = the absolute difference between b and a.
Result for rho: 0.7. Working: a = 20.19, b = 19.48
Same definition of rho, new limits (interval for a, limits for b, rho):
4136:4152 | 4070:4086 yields 3.5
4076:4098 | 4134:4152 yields 6.3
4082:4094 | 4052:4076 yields 8.0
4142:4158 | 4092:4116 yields 0.3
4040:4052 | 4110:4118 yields 0.7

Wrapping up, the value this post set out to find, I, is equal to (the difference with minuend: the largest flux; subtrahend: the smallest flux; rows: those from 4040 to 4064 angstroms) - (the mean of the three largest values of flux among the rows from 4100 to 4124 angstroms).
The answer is -17.9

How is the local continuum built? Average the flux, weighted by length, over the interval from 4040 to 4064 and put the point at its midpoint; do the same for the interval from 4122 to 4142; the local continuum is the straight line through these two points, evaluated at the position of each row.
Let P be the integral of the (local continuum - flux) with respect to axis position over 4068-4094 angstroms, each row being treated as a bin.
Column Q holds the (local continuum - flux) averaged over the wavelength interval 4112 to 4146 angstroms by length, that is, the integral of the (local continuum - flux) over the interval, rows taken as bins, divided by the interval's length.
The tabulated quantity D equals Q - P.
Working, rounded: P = -36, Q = -0.3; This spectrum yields 35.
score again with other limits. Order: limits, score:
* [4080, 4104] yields 1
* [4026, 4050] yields 7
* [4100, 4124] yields 2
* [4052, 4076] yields 8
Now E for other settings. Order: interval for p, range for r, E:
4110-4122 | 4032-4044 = -79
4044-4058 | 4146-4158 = -12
